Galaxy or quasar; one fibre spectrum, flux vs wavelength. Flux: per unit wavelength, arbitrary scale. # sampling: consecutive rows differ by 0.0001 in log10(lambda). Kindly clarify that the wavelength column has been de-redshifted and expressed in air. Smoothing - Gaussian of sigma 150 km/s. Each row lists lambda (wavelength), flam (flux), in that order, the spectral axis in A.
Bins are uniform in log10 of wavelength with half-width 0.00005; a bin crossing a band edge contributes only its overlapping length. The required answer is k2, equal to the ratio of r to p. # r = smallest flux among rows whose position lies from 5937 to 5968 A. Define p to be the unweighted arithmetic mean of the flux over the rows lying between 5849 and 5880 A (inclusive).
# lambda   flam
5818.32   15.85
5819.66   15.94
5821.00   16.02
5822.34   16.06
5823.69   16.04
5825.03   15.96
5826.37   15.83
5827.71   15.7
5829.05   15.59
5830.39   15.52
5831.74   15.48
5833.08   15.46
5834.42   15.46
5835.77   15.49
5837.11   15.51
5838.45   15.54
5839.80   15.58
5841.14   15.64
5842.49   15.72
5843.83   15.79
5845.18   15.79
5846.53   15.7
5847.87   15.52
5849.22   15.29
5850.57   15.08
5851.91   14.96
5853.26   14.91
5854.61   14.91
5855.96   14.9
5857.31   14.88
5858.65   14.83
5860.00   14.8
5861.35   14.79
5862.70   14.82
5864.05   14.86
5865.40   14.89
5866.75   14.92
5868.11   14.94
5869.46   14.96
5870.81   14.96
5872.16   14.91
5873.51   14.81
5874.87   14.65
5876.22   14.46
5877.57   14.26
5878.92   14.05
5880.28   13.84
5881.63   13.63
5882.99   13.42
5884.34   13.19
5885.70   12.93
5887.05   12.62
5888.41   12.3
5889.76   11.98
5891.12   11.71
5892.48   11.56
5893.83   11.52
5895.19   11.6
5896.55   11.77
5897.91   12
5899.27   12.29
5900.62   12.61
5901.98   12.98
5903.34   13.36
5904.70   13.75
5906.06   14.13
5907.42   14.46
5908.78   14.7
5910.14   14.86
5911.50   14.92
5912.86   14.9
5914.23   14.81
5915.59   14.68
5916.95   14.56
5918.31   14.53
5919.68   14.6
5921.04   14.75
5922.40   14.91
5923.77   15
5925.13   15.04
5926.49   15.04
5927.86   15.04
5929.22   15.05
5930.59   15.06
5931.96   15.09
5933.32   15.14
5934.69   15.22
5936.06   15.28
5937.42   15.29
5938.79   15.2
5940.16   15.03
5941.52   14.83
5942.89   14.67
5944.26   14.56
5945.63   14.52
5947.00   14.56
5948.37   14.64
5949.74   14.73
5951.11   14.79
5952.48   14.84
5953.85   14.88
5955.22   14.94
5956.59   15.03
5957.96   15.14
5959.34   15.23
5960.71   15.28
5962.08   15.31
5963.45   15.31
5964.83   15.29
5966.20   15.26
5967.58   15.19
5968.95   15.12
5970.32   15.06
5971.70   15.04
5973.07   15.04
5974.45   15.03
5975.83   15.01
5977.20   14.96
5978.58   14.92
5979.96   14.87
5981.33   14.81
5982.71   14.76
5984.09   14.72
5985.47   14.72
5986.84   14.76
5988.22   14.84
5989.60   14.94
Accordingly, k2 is 0.98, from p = 14.8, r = 14.52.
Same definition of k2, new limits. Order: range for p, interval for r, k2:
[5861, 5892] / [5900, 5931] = 0.90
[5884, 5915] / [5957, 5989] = 1.12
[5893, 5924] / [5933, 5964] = 1.05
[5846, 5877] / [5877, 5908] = 0.77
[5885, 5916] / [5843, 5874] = 1.12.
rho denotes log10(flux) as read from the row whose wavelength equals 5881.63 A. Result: 1.13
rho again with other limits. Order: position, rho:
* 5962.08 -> 1.18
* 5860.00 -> 1.17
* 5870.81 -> 1.17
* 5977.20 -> 1.17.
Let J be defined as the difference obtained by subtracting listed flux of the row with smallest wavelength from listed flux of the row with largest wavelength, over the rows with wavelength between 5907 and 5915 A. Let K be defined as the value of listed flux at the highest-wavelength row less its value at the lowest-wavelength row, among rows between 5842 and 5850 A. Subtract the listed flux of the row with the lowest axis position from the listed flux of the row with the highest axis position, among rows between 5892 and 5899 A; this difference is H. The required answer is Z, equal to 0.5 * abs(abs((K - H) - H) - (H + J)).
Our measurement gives 0.3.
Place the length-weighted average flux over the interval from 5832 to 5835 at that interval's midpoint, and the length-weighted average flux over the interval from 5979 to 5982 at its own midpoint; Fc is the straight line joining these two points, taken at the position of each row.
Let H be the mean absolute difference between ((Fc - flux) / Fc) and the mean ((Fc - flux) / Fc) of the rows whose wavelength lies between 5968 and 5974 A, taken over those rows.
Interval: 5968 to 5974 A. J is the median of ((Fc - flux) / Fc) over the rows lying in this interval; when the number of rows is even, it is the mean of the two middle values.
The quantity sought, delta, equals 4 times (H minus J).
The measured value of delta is 0.05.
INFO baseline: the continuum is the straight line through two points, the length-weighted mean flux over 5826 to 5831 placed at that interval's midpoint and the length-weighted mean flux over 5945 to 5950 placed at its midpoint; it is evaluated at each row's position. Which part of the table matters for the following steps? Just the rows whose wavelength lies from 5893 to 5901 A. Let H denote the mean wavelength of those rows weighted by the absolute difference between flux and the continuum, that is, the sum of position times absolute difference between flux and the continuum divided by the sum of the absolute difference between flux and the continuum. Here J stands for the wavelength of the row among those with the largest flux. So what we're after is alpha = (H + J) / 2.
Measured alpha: 5898.8 A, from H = 5896.9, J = 5900.62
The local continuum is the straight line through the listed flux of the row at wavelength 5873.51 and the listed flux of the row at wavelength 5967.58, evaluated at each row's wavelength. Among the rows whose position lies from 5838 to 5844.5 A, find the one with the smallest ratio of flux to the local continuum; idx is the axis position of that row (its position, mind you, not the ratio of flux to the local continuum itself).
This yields 5838.45 A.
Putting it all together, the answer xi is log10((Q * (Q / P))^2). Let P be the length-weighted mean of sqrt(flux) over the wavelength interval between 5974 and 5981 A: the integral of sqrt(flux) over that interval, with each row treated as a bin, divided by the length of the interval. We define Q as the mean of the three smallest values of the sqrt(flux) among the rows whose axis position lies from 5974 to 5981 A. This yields 1.17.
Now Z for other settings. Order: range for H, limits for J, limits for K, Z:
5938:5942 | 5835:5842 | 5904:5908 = 0.8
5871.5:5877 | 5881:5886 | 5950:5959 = 1.2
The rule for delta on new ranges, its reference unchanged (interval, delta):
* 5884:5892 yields -0.62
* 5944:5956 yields -0.03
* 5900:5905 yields -0.43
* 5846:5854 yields 0.00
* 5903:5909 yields -0.17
